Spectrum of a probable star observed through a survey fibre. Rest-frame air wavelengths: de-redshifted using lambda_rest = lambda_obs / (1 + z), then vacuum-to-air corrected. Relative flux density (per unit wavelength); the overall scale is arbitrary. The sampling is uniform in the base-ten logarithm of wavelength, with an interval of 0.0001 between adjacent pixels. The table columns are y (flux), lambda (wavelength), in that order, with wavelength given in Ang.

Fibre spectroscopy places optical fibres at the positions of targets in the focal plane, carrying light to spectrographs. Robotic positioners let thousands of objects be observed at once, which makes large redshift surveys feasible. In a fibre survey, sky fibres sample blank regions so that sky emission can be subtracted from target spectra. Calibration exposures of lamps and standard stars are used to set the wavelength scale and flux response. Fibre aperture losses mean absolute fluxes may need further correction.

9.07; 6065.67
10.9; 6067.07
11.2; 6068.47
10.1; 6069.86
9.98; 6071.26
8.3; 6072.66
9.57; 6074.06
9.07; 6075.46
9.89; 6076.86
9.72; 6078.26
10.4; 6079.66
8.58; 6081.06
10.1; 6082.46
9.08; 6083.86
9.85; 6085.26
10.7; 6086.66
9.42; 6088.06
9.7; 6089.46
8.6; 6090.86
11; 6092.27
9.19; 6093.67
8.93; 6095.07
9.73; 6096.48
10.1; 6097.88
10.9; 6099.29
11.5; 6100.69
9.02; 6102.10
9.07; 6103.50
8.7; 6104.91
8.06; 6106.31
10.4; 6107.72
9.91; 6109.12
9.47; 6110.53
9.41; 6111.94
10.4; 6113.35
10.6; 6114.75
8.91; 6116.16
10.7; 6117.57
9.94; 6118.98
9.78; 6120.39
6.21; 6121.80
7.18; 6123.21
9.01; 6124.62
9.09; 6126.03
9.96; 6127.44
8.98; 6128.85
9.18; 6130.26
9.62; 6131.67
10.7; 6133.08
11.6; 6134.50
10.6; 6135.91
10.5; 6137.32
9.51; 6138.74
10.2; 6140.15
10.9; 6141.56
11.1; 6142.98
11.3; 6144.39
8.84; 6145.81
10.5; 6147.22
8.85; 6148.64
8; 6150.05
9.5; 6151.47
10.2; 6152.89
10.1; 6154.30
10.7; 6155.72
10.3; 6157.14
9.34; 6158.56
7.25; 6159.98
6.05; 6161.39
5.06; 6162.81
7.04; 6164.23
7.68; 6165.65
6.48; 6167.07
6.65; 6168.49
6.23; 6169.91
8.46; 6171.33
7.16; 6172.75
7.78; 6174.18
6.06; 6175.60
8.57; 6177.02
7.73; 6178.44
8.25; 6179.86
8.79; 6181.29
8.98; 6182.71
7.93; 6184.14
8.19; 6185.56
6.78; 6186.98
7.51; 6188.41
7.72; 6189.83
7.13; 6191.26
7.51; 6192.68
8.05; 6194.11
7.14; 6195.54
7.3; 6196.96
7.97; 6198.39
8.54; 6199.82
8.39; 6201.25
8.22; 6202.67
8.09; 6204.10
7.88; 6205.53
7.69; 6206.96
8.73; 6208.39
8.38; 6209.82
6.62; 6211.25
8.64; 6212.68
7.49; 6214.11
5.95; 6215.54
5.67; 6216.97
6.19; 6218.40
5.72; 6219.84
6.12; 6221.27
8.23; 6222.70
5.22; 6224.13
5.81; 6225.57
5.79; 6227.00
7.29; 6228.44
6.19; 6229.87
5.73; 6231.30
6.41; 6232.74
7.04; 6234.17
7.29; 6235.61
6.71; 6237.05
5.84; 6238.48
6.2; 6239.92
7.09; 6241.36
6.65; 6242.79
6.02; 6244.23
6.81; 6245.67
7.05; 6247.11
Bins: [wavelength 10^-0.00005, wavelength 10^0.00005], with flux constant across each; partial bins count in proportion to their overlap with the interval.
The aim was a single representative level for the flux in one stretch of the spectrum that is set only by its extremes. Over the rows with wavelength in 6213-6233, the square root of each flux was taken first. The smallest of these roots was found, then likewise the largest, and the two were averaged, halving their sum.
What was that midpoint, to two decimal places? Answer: 2.58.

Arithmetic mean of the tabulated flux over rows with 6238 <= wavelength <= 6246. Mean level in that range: 6.4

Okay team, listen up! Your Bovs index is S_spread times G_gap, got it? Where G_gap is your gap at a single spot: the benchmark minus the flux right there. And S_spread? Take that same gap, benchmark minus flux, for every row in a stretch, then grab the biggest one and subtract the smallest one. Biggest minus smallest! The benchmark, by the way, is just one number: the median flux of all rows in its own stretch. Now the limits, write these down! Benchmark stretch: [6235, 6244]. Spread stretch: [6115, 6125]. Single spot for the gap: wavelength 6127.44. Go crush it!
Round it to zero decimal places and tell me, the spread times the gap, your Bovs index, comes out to -15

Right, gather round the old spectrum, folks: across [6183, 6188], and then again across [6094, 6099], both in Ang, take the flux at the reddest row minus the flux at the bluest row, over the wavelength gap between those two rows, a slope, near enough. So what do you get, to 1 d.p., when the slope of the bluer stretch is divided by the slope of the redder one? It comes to -1.0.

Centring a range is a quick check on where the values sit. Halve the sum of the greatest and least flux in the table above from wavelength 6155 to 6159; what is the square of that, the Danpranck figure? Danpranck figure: 100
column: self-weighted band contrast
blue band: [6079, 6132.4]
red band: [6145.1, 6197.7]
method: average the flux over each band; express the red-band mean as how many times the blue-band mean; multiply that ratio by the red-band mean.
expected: 6.7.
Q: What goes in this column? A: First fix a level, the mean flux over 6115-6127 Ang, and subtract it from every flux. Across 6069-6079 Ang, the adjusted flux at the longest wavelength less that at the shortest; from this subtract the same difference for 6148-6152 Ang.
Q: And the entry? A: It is -1.0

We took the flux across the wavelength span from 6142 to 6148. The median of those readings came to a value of 10.8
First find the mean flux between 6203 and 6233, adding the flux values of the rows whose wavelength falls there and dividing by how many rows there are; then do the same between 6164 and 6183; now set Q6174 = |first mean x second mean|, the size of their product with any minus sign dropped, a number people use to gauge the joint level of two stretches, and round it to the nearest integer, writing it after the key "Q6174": 52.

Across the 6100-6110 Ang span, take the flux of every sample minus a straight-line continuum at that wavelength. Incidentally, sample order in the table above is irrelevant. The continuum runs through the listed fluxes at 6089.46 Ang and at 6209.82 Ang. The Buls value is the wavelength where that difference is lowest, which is 6106.31 Ang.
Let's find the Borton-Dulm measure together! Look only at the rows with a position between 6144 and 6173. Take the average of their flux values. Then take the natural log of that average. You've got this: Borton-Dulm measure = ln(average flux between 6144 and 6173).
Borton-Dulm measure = 2.12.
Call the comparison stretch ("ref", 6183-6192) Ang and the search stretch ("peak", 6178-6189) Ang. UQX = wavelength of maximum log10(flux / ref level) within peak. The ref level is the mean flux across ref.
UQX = 6182.71 Ang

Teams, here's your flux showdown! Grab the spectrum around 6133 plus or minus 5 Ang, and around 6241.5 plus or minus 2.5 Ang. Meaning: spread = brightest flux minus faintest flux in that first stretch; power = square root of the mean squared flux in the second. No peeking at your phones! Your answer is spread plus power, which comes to 9.3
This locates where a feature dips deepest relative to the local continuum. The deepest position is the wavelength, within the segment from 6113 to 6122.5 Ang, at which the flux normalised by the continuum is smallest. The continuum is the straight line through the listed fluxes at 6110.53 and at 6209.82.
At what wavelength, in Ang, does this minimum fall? 6121.80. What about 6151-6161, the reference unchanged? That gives 6159.98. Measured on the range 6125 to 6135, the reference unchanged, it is 6128.85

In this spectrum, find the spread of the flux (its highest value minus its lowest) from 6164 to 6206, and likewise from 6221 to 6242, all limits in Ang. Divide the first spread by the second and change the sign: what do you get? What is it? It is -1.0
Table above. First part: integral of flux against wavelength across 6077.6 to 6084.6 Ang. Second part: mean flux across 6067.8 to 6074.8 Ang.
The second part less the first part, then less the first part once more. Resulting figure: -124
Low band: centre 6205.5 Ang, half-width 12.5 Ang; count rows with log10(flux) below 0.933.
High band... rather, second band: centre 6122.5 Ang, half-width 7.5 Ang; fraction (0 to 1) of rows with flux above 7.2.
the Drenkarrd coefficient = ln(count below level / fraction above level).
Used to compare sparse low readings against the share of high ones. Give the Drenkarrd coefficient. 2.9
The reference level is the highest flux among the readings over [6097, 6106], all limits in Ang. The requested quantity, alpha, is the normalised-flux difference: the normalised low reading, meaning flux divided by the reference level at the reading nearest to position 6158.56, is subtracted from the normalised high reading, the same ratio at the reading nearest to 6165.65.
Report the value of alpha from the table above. -0.14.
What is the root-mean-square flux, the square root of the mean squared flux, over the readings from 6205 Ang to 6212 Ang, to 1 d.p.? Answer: 7.9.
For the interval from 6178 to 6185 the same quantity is 8.3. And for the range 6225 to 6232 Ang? 6.2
